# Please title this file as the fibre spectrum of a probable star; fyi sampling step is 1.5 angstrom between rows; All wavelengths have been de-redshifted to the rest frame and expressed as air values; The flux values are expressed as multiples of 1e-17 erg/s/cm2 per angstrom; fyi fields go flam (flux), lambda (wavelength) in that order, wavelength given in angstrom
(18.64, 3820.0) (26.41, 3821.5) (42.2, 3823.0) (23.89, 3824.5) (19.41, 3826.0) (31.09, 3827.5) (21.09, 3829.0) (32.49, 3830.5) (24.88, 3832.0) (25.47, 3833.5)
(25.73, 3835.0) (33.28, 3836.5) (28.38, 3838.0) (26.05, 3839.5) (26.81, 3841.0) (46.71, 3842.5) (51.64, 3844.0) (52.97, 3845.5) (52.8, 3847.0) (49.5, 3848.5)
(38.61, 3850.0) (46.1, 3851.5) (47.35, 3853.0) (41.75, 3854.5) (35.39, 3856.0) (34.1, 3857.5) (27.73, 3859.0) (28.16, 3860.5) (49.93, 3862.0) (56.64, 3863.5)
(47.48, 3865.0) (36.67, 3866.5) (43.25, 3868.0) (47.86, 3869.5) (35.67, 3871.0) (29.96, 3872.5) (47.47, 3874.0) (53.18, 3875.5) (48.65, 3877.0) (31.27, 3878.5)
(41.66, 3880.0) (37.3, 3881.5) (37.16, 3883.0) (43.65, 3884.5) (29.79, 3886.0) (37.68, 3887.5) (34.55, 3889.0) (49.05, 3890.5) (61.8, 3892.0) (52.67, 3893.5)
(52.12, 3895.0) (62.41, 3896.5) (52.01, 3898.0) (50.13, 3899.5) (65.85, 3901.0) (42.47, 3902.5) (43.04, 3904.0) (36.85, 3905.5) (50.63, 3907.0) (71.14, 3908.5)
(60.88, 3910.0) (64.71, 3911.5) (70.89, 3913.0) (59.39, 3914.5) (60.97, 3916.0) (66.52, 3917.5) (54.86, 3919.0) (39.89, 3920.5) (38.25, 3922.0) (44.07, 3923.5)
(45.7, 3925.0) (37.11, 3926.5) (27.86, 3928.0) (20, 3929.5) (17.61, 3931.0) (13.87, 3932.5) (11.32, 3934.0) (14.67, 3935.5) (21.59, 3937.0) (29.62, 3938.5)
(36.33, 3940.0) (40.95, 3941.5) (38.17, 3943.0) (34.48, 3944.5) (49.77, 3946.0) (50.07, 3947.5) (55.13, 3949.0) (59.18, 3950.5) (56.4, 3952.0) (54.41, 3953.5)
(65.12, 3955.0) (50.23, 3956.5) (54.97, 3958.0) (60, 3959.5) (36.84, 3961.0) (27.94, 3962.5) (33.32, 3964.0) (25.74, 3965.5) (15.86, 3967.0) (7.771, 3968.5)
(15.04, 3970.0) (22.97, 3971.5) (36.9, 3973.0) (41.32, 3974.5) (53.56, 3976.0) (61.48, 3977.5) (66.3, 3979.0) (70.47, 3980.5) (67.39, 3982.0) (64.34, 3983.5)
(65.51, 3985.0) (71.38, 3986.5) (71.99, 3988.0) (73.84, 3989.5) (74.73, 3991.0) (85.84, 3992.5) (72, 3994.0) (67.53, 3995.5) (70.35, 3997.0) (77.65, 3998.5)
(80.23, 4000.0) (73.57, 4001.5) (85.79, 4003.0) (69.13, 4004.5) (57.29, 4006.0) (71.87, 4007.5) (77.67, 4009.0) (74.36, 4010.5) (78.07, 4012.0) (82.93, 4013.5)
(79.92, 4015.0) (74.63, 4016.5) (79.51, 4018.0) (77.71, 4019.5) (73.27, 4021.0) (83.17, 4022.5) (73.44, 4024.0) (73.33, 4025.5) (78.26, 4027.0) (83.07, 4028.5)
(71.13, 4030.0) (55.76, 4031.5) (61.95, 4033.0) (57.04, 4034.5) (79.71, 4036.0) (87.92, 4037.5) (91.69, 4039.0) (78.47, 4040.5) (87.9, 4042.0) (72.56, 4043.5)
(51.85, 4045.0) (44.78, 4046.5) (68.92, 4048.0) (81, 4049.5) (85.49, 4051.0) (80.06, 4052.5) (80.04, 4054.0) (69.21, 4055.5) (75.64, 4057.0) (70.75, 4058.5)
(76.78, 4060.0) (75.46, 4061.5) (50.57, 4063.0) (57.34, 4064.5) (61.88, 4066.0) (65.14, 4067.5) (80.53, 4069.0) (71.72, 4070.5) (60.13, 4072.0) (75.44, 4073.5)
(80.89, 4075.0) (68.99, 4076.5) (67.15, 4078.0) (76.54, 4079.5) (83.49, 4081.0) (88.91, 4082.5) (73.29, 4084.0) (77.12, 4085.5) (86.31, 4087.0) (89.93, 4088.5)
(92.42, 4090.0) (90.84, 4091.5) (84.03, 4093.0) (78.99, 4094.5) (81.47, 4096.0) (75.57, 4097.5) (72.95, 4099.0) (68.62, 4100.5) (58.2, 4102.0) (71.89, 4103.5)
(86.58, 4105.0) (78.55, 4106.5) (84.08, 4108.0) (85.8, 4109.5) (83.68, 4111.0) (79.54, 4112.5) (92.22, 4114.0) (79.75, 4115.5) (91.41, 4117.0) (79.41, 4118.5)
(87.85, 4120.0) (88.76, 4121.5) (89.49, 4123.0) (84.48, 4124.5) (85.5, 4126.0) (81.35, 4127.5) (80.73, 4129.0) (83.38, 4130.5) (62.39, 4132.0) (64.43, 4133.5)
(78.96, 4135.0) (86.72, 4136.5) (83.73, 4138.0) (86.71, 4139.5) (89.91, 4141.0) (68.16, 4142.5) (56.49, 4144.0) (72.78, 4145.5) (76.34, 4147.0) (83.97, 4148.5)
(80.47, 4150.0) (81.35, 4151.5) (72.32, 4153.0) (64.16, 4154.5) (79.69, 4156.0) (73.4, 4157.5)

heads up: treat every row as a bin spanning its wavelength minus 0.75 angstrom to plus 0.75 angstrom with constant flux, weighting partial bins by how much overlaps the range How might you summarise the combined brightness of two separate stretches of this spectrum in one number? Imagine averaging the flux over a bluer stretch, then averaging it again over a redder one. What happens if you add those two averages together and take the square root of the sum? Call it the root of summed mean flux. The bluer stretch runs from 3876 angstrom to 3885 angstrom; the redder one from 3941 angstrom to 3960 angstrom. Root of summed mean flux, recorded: 9.6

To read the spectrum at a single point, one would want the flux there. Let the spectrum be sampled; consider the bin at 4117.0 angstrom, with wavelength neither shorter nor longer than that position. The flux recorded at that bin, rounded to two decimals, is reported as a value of 91.41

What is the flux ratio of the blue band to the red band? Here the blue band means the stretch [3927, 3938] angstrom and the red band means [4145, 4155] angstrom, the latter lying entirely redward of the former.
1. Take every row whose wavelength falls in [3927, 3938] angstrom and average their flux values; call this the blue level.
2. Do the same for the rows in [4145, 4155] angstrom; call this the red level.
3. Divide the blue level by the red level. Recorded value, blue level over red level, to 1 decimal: 0.2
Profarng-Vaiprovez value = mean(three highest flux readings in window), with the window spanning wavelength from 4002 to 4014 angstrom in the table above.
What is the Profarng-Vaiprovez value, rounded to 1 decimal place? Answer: 82.3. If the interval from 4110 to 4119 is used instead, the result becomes 89.1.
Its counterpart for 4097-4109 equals 83.1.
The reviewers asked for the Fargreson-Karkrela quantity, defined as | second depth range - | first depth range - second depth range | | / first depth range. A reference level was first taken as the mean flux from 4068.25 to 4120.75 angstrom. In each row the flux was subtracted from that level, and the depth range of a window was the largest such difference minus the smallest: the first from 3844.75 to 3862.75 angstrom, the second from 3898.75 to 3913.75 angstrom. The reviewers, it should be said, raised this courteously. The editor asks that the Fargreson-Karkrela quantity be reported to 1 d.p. 1.0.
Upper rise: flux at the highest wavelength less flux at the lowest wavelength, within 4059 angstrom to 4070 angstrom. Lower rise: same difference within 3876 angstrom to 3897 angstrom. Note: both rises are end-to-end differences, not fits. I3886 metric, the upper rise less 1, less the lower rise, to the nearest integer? -11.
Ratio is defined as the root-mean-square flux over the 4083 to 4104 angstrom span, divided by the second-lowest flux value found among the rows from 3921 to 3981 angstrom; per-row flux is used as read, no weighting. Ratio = 7.0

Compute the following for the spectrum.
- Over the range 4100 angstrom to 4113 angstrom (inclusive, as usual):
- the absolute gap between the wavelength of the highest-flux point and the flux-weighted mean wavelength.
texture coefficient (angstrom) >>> 1.8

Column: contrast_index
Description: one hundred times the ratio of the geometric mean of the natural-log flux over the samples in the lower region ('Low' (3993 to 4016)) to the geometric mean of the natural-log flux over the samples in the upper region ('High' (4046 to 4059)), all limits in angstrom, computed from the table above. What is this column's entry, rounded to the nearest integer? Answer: 101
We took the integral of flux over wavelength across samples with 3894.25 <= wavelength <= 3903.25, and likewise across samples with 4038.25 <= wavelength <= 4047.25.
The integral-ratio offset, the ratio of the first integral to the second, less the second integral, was -640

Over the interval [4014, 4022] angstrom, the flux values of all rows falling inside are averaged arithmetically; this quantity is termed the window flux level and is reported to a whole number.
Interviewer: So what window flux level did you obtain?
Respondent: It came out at 77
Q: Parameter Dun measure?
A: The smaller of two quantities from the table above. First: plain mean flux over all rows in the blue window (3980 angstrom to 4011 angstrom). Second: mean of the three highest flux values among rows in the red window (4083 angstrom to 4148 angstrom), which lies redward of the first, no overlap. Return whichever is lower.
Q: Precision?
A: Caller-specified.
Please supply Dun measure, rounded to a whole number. 73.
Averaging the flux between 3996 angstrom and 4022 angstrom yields 76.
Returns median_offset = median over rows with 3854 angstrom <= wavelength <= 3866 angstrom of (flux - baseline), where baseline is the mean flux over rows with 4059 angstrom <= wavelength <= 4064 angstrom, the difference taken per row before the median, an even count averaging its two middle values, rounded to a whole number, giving -29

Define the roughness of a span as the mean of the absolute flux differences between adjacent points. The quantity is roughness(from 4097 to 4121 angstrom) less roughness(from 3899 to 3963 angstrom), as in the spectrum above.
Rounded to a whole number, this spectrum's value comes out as 1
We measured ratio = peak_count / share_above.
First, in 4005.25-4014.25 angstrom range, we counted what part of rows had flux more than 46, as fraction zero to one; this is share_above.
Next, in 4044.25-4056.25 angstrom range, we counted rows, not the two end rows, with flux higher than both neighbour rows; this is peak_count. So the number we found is 1.0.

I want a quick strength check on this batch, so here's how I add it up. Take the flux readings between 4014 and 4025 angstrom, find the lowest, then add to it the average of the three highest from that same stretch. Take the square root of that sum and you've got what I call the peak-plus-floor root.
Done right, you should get 12.4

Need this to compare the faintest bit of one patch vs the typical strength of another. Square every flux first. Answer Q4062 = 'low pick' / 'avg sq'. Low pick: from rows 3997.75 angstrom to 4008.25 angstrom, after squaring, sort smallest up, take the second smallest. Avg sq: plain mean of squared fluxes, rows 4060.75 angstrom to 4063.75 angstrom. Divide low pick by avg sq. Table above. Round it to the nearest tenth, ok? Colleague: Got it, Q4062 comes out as 1.2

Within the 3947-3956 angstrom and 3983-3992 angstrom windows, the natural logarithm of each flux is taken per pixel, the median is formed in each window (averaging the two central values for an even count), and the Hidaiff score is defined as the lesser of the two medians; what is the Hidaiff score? 4.0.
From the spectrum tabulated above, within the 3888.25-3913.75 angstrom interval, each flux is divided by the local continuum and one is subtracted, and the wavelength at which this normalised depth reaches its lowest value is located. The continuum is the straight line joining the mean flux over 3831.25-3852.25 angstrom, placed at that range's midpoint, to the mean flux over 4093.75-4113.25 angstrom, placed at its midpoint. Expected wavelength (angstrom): 3889.0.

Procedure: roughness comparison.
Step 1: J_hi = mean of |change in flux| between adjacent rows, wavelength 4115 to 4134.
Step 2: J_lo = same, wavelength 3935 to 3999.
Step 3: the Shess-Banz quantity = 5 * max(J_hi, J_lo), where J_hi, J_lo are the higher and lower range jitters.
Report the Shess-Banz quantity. 33.3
